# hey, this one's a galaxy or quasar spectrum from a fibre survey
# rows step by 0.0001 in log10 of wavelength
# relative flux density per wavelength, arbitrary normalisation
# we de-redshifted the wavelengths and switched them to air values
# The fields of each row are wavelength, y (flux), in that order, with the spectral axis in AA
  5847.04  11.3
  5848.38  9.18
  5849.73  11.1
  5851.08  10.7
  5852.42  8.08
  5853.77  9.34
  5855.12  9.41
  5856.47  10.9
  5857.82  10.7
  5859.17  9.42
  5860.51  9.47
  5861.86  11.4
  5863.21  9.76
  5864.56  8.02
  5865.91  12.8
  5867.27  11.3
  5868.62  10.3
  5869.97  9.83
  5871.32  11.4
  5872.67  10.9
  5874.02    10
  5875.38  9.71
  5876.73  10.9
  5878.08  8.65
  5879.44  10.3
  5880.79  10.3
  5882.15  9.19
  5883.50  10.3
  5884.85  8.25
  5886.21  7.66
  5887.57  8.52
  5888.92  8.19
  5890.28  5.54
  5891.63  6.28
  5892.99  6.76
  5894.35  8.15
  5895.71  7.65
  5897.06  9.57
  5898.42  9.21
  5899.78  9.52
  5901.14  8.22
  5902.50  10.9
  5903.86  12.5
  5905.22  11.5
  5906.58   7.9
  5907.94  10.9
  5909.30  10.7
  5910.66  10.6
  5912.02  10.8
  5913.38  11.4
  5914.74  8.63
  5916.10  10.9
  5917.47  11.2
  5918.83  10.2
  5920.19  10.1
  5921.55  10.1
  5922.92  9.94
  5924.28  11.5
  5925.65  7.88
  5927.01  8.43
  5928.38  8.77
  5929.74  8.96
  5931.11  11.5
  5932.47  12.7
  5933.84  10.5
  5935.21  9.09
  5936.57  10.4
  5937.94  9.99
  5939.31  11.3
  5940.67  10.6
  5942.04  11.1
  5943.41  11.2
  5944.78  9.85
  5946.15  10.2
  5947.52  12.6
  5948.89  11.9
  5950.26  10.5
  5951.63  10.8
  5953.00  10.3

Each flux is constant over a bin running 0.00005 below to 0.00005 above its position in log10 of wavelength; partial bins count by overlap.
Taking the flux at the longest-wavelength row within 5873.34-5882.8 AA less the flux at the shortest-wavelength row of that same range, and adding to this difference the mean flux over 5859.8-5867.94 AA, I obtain 9.6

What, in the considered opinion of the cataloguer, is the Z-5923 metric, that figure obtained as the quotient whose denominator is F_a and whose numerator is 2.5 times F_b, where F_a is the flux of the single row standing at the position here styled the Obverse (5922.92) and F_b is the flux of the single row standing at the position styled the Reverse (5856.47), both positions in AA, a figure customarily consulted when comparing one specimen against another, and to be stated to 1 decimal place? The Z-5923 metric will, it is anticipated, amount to 2.7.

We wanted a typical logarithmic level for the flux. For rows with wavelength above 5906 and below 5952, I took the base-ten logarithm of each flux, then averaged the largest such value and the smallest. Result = 1.00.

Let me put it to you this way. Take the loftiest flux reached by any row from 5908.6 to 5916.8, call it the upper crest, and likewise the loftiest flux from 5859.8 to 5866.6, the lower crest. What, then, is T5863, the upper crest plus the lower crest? 24.2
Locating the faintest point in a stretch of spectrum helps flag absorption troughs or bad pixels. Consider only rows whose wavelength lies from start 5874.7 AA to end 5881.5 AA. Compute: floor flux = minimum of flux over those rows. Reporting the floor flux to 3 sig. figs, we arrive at 8.65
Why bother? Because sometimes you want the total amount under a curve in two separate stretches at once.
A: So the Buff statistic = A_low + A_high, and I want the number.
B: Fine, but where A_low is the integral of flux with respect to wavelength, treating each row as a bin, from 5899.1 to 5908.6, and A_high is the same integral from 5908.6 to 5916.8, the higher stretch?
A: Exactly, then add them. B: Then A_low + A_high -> 183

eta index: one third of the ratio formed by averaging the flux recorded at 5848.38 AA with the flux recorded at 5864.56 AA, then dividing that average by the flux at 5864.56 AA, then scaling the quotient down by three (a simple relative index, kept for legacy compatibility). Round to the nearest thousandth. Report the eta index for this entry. 0.357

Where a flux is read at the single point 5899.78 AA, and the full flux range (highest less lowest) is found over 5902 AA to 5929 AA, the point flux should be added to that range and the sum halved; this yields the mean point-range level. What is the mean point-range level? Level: 7.07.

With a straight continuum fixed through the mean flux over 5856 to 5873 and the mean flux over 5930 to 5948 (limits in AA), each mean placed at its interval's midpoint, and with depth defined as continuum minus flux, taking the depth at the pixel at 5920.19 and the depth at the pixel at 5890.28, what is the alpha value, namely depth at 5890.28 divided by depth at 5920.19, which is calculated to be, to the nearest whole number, 8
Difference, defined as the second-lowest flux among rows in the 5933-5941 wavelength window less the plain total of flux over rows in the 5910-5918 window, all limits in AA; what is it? -54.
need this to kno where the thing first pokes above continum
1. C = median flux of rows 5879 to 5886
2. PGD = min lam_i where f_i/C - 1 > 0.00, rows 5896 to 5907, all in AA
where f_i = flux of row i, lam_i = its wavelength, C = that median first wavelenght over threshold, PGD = 5902.50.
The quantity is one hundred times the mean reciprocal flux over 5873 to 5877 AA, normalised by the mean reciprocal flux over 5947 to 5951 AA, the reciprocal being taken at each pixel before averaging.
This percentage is 114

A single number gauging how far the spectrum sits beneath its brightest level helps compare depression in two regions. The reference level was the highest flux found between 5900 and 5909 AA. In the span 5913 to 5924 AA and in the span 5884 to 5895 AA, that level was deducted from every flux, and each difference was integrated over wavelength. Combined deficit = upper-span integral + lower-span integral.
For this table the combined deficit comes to -79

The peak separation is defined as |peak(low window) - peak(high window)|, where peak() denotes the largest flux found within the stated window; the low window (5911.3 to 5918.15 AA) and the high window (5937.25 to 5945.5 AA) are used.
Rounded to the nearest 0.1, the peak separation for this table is 0.1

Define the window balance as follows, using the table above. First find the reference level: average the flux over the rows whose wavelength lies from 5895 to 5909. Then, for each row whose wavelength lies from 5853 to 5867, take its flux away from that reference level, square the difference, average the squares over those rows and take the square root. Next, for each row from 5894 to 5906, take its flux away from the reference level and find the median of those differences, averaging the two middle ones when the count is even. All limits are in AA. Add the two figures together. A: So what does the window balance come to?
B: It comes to 1.6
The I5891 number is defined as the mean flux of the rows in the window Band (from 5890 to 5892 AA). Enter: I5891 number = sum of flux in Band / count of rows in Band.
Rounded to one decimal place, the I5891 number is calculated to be 5.9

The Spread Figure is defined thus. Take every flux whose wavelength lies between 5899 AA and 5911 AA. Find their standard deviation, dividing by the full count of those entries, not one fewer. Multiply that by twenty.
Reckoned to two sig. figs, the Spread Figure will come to 28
